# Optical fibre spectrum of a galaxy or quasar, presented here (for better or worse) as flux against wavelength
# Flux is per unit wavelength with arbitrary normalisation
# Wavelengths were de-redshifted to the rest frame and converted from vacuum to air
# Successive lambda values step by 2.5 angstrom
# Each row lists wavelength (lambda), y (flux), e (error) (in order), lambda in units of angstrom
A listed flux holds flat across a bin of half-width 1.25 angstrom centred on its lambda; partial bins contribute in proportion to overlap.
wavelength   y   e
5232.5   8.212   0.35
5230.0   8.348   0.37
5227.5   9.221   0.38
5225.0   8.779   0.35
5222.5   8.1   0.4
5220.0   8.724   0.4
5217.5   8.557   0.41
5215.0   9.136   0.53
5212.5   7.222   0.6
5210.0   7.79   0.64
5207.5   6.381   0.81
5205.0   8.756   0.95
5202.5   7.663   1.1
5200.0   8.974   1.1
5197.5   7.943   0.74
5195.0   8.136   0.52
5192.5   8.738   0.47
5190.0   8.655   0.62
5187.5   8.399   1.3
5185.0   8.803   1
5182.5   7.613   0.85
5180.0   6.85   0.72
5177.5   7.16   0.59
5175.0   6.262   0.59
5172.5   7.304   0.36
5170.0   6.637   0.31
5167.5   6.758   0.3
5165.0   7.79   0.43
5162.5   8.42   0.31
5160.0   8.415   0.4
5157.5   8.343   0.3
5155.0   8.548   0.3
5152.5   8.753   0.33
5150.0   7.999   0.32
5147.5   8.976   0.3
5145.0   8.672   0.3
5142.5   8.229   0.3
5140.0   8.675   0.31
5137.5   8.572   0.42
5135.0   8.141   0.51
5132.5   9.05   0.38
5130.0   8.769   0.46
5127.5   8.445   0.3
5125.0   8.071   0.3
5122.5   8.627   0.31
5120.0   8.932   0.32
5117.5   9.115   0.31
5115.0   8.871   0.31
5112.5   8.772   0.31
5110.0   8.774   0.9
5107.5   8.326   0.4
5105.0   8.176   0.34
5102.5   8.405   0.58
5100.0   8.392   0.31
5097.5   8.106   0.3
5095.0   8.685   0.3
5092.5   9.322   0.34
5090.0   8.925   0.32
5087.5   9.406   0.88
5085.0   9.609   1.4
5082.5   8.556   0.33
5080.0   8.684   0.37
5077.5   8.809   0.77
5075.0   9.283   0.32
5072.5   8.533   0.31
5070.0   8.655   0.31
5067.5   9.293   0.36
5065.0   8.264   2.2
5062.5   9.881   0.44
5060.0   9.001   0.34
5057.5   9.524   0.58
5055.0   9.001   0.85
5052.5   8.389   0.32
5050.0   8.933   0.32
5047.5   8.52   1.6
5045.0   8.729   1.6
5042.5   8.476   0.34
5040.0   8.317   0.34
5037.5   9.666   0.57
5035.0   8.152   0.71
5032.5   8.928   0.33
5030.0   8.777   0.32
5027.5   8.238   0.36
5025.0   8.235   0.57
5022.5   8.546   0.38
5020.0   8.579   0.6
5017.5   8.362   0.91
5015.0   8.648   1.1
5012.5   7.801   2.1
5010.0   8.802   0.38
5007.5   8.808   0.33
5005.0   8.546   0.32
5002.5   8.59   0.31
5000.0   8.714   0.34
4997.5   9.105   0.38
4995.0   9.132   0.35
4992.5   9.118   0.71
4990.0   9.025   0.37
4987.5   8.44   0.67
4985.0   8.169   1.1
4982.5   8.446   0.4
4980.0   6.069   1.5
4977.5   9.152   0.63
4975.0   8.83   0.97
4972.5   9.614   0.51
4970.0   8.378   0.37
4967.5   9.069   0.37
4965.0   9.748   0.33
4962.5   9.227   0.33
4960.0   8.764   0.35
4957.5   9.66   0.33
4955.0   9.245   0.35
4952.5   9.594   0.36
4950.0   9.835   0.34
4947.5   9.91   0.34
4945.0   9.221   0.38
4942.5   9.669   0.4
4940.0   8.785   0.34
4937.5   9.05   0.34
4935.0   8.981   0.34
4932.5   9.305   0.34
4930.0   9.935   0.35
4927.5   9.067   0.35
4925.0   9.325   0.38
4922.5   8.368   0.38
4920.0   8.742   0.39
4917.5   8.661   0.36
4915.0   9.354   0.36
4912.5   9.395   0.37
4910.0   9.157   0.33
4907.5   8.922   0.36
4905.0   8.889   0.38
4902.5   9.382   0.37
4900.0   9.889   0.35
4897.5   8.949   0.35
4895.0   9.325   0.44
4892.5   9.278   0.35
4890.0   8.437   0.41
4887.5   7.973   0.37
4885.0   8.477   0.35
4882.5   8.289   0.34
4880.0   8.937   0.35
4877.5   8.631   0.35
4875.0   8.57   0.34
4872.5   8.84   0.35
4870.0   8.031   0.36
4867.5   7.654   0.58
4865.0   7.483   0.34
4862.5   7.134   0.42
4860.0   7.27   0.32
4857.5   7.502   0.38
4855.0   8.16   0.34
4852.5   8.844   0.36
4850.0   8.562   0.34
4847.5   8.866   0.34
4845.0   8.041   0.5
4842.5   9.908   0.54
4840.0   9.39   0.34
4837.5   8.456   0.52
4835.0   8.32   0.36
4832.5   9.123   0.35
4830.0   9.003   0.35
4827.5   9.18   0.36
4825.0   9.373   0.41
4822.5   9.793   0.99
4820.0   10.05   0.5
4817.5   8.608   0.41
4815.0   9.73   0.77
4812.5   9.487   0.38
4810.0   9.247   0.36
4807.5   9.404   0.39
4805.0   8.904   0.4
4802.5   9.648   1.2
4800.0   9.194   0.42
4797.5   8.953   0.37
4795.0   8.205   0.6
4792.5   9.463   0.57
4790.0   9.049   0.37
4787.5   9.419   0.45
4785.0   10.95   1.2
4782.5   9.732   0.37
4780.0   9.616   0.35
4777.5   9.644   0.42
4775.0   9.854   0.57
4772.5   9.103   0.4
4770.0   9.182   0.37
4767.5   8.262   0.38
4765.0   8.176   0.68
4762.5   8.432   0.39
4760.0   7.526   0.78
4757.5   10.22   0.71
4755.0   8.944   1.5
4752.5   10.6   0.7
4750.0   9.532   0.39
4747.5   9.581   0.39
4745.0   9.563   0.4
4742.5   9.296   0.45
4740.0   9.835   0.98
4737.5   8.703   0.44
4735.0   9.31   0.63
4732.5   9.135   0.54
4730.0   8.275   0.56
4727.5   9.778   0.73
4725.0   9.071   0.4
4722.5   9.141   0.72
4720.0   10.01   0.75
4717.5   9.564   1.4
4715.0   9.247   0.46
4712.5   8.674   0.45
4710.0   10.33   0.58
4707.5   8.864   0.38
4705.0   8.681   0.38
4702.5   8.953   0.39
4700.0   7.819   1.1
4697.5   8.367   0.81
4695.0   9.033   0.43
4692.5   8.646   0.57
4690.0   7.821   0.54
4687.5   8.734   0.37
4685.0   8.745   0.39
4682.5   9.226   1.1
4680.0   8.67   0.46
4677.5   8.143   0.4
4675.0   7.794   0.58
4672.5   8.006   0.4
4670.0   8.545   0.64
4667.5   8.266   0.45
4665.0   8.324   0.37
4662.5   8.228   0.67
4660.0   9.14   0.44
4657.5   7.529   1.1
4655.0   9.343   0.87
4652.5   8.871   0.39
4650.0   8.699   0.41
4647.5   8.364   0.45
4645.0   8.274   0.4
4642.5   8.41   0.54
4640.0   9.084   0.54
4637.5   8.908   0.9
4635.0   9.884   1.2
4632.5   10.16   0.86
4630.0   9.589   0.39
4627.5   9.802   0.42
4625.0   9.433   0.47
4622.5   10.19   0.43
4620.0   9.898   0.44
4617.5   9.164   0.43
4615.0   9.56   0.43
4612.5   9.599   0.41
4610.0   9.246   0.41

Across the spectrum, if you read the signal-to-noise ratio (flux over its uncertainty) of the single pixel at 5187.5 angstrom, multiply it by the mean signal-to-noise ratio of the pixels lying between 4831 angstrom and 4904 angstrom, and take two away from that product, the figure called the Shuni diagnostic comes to 146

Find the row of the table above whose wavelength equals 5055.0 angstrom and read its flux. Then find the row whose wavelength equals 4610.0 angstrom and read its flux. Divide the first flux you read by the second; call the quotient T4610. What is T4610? 0.974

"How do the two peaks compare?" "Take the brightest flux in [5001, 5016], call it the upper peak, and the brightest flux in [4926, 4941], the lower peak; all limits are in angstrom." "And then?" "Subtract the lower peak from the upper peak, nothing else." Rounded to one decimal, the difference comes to -1.1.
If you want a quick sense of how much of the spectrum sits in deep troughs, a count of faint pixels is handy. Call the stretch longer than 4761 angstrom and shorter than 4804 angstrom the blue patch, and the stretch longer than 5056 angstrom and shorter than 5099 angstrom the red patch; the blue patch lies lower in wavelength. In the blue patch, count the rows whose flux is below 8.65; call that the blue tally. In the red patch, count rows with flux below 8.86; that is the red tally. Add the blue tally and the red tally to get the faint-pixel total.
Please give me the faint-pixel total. 12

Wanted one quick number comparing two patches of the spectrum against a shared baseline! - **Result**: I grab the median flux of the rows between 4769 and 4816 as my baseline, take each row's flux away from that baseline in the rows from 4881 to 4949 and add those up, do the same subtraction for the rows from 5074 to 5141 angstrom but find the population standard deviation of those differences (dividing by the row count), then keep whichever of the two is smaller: 0.40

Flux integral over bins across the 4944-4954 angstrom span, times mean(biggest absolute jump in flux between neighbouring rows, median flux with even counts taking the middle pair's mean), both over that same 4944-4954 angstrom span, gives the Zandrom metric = 501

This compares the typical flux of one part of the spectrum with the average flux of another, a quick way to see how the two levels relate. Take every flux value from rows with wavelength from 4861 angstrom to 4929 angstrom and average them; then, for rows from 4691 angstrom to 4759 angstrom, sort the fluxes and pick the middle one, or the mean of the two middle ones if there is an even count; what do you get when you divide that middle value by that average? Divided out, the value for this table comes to 1.05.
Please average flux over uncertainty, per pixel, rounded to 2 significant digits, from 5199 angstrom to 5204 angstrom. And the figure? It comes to 7.6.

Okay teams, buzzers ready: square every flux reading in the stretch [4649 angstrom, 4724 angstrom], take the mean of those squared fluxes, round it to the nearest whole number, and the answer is 76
